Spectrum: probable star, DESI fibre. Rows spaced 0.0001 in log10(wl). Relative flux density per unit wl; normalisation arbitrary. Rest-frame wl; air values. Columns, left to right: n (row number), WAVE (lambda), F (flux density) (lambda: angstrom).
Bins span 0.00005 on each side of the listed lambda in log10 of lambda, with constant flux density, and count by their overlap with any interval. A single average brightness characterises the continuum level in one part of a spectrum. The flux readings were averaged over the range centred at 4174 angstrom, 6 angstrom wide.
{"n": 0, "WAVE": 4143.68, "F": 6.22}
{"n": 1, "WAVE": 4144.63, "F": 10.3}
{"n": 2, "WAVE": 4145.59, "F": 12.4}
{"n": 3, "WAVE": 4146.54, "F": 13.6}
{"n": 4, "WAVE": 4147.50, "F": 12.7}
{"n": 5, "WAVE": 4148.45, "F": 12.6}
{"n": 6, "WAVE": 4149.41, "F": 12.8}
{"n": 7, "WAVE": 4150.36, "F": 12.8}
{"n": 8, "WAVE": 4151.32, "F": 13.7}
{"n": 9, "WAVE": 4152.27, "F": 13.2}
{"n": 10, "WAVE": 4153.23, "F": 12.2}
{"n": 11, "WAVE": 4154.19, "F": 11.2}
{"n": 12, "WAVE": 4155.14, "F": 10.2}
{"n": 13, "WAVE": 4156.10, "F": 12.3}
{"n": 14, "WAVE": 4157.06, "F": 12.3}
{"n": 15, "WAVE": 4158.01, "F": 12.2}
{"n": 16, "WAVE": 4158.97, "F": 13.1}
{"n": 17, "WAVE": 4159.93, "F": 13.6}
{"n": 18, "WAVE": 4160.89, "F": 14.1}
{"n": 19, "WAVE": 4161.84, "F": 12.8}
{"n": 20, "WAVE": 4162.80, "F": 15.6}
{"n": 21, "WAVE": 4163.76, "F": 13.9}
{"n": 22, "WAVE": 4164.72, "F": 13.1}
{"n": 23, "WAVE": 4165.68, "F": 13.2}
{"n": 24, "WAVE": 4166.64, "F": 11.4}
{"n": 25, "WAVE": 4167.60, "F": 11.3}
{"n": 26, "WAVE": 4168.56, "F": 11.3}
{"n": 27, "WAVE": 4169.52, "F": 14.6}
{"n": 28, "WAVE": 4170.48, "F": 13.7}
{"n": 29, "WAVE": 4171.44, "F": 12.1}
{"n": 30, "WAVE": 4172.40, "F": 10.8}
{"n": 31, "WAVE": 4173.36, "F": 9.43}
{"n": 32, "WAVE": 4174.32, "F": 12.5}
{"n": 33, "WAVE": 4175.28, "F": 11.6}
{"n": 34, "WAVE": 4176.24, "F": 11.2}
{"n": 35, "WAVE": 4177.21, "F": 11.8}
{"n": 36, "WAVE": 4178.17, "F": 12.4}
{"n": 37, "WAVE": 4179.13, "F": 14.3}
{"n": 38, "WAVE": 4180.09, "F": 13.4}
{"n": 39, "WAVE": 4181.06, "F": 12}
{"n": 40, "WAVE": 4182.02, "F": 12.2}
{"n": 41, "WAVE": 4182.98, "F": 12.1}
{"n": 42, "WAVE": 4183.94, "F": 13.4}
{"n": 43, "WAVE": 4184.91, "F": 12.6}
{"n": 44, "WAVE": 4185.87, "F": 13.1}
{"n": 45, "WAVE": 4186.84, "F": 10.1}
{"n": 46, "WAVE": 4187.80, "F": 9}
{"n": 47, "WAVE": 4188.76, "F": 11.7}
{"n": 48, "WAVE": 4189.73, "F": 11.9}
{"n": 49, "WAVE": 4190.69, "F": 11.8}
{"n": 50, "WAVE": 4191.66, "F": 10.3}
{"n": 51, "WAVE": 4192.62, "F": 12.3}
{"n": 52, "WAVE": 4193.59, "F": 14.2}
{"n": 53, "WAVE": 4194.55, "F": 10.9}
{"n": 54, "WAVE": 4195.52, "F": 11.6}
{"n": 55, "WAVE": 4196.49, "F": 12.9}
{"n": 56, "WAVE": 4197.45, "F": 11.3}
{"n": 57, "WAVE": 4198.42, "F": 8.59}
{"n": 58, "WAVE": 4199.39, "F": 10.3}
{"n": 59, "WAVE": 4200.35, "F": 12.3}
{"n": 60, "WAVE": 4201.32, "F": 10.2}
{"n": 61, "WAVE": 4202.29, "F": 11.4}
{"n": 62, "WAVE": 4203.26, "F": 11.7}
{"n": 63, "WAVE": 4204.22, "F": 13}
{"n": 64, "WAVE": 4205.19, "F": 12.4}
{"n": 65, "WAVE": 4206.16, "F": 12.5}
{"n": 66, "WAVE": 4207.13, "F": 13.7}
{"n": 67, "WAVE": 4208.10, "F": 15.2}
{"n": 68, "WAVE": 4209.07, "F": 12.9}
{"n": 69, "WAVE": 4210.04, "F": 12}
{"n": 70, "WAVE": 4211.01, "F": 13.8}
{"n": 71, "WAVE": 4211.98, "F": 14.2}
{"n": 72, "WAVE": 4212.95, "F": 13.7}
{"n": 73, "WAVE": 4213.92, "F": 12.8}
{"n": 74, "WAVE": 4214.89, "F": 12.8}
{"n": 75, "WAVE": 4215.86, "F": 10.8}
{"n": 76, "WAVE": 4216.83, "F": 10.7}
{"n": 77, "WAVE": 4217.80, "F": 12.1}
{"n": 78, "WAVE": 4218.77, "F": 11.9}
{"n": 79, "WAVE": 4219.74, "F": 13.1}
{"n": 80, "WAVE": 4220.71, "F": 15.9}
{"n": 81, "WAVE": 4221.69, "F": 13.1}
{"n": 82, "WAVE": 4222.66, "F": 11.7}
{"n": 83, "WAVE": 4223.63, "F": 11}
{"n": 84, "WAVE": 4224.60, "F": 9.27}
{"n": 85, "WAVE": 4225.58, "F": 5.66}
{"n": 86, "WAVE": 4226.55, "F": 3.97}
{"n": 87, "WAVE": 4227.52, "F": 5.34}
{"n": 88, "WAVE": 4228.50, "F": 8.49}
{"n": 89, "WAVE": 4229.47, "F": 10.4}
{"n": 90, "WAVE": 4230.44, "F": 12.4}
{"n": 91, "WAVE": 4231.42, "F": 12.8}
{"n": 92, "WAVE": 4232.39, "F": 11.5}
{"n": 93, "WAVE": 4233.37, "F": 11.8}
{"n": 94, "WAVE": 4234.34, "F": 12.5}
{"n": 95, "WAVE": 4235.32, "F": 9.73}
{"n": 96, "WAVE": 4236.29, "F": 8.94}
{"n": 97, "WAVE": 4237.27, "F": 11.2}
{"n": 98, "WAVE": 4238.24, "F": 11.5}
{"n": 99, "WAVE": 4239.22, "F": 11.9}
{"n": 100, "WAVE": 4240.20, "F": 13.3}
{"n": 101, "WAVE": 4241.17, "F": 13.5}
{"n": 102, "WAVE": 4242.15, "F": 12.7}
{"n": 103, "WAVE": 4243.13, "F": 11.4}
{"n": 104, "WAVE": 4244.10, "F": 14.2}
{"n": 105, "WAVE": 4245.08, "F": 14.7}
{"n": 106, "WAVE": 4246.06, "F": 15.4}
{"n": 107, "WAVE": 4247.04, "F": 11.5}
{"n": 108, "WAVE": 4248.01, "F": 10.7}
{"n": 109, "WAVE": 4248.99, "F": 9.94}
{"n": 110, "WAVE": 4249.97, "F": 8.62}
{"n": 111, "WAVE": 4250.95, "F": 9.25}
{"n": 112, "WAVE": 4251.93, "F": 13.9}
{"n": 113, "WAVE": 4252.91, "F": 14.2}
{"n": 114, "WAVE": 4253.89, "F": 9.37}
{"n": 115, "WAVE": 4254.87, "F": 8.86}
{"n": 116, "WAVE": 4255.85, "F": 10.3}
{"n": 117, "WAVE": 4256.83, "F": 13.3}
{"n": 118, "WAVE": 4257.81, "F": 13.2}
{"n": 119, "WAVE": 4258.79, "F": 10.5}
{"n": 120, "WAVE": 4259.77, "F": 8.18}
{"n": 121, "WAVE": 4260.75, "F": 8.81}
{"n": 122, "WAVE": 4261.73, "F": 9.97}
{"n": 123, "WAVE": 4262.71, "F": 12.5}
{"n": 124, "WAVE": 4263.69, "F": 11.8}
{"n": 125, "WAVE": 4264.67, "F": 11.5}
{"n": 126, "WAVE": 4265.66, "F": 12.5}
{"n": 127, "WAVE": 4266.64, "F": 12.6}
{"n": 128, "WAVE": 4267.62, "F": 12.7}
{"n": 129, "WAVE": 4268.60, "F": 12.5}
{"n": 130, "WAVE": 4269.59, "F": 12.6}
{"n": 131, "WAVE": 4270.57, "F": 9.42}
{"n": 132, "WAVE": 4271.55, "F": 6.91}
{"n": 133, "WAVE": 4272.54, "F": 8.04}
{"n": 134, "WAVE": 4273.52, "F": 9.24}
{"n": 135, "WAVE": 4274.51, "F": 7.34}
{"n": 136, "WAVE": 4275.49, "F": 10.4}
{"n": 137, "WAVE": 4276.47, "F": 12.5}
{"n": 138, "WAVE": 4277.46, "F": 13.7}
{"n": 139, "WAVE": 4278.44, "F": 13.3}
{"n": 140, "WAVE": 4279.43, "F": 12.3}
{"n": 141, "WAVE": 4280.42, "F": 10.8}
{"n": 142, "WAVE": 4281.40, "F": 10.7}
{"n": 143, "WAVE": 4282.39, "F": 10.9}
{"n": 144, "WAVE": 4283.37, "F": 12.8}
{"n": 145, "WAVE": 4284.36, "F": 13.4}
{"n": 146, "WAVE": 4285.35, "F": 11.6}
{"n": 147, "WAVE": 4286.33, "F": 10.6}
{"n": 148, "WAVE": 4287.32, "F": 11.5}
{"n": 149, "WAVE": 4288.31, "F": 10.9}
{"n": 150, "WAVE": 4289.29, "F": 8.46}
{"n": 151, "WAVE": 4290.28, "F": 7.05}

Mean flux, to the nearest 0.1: 11.3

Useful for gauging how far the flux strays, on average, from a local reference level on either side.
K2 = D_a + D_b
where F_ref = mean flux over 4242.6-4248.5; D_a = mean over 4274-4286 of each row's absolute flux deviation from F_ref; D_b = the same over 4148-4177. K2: 2.7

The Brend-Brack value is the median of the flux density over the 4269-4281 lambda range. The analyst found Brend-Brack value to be 10.6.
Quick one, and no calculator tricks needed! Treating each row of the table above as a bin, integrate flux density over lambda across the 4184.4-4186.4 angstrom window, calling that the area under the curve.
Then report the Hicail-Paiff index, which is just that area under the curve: 25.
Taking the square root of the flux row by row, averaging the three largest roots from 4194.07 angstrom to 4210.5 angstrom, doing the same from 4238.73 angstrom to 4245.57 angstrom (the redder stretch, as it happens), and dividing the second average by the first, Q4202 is 1.01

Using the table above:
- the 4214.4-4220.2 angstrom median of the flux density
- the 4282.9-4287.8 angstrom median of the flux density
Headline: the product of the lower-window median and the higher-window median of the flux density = 139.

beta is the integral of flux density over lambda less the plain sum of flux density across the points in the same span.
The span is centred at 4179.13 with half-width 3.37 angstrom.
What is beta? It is -3.3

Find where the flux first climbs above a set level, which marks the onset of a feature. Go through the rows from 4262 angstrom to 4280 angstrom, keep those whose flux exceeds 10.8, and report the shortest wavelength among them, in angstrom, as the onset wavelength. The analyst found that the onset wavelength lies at 4262.71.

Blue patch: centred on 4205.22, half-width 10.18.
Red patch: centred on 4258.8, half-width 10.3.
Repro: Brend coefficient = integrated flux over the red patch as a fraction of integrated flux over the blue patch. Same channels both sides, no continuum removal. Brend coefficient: 0.92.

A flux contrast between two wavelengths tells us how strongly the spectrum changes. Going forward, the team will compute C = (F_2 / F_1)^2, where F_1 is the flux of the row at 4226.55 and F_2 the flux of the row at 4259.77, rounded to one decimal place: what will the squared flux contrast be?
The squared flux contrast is 4.2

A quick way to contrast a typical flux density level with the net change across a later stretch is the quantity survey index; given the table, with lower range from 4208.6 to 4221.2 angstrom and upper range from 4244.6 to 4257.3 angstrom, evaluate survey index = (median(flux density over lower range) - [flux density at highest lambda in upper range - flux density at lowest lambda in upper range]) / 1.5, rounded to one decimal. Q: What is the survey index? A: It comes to 9.5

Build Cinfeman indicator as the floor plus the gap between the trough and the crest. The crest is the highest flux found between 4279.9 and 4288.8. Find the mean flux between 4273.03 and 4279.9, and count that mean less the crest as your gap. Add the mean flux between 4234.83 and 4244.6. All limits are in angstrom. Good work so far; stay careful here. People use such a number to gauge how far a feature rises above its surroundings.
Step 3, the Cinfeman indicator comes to 9.7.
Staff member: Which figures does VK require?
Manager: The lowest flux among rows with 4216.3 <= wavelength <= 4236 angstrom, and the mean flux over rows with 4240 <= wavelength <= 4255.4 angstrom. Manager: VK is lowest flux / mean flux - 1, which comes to -0.67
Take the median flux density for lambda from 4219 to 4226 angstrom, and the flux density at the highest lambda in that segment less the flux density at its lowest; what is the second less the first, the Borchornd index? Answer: -19.1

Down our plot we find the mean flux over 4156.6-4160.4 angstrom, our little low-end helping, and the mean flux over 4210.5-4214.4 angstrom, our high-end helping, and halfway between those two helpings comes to 13.2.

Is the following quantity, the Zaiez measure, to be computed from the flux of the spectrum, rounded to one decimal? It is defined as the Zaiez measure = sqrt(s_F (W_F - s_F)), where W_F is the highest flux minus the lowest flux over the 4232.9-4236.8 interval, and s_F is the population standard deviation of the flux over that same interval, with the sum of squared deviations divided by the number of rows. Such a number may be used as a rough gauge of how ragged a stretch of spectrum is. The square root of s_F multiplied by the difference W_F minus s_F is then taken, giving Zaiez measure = 1.8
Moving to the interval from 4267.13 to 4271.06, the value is 1.6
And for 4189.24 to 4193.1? 1.0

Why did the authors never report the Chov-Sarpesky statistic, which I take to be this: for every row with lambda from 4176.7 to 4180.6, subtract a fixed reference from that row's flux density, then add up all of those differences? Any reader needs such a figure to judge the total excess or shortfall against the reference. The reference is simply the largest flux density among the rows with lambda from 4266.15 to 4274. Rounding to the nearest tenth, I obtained 1.1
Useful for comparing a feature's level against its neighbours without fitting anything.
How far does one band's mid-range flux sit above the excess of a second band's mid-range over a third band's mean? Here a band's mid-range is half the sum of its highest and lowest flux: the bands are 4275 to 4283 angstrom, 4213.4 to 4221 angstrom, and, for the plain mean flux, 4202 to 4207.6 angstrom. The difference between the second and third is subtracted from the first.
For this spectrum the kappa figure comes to 11.2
